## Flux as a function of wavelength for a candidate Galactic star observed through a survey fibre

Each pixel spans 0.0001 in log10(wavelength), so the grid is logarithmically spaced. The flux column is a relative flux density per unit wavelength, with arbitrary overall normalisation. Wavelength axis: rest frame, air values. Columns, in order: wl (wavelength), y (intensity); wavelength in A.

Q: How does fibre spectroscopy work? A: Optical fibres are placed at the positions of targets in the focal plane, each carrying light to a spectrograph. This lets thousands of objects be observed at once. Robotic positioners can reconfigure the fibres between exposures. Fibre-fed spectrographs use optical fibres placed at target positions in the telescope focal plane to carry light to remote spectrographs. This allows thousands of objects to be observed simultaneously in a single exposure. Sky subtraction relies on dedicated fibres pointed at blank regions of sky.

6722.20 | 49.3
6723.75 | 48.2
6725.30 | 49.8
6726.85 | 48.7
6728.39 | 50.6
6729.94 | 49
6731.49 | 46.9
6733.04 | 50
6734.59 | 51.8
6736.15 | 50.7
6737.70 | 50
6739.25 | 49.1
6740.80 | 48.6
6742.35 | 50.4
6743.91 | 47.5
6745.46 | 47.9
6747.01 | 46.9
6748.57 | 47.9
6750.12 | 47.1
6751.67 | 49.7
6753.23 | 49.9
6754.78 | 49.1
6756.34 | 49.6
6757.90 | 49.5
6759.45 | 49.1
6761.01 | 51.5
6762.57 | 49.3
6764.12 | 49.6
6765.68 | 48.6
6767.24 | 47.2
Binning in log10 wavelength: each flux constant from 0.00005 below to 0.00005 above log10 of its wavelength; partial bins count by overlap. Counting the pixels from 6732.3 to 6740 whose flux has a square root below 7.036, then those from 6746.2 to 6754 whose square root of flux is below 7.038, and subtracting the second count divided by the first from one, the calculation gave -2.00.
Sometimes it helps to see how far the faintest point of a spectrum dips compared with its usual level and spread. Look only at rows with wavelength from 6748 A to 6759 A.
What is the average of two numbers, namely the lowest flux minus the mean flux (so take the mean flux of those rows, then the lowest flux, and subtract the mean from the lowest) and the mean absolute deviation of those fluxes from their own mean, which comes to -0.5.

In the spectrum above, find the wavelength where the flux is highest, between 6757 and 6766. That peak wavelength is 6761.01 A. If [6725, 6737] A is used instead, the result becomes 6734.59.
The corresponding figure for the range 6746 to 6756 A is 6753.23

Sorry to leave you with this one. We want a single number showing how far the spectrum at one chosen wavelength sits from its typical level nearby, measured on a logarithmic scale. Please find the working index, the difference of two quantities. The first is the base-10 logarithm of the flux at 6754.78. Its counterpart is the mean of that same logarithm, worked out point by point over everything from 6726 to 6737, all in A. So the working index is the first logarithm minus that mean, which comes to -0.005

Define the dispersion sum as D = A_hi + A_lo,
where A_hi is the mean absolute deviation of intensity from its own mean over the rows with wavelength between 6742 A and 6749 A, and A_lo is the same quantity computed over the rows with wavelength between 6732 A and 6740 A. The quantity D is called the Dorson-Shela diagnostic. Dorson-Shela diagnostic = 1.7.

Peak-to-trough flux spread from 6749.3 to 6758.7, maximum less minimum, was 2.80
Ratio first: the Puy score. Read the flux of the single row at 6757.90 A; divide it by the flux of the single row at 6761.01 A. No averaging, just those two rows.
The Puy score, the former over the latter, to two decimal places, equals 0.96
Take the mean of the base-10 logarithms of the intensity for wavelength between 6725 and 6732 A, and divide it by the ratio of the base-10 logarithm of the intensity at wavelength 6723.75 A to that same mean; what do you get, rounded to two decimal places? 1.70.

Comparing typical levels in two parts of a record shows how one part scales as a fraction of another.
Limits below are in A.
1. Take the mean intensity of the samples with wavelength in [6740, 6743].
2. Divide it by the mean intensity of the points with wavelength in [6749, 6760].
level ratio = 1.01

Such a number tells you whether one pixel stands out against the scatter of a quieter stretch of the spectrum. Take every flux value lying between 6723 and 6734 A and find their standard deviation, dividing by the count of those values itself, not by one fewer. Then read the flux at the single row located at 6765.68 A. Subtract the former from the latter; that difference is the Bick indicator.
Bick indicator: 47.4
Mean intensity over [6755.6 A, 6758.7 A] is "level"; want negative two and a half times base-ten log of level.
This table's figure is -4.24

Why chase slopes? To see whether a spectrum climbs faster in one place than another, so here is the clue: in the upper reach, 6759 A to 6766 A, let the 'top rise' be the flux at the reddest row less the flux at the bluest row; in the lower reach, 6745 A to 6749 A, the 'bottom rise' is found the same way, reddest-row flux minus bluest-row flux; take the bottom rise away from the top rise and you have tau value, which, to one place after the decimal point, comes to -0.5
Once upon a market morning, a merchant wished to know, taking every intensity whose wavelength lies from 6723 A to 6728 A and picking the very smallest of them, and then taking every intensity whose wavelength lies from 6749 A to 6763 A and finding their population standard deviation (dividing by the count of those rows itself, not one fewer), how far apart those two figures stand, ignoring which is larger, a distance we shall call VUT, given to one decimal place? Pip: 47.1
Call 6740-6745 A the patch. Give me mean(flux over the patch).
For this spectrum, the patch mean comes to 48.8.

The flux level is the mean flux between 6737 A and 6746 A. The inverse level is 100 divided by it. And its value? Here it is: 2.04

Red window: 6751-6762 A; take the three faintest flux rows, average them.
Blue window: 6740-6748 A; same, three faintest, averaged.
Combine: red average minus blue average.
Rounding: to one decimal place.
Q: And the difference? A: 1.8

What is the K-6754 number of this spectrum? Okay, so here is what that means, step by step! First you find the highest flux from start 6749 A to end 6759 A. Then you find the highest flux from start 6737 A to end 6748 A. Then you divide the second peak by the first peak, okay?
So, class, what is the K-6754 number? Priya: 1.01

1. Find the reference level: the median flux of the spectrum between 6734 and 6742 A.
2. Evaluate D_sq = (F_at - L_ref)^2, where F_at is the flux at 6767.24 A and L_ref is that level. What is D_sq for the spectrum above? 7.84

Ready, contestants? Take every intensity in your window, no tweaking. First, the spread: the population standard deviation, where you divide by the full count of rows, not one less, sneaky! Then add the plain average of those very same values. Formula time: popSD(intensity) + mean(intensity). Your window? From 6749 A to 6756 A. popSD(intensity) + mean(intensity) 50.1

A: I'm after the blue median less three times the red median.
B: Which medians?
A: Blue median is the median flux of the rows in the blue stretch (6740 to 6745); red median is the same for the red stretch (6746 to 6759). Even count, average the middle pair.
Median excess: -99.3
